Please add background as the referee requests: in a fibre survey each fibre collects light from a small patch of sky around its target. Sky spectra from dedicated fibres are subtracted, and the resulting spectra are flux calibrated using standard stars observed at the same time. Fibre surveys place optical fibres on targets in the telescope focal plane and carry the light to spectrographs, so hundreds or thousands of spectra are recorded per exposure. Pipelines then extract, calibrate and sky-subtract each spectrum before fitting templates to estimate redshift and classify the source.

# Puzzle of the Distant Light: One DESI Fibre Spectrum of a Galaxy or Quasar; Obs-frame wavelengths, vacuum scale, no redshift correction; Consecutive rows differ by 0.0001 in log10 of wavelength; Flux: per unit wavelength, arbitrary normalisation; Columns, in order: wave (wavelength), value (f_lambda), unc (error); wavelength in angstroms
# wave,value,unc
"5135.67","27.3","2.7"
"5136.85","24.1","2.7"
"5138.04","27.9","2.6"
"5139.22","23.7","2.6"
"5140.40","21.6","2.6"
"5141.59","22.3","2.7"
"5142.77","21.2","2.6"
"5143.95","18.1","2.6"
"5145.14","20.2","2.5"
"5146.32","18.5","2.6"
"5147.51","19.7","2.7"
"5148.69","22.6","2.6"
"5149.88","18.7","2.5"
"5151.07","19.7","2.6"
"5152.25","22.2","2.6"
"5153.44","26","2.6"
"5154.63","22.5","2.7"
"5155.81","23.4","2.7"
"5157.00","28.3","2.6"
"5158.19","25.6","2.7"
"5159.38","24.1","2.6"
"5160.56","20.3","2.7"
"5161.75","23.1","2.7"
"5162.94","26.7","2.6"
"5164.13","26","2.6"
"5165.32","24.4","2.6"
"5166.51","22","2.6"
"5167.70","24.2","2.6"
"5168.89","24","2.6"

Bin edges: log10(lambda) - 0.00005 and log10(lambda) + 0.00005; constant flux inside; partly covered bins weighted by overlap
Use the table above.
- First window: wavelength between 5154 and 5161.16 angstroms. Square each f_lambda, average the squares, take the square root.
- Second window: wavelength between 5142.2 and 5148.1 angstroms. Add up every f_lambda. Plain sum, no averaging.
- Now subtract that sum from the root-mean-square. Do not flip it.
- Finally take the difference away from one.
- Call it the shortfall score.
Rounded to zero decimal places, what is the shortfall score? 75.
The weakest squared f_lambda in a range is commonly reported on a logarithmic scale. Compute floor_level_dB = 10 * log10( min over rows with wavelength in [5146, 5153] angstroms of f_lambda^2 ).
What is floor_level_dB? 25.3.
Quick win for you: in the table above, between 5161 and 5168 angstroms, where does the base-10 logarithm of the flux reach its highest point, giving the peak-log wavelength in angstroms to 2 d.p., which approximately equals 5162.94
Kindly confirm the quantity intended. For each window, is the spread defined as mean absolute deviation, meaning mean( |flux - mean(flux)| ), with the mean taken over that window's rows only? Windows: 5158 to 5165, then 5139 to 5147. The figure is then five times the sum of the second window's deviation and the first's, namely 17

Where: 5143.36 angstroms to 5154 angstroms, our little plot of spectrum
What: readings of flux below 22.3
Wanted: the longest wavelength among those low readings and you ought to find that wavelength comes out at 5152.25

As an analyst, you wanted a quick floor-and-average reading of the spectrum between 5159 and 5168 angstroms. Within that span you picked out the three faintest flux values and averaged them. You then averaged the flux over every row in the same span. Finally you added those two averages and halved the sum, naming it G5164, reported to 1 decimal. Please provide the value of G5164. 22.8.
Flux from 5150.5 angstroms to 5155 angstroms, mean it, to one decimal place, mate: 22.6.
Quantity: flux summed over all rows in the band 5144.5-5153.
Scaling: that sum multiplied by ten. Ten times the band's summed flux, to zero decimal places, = 1416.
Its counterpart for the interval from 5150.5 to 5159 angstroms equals 1677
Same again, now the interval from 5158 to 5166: 1702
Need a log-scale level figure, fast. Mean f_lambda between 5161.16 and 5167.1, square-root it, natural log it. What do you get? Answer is 1.60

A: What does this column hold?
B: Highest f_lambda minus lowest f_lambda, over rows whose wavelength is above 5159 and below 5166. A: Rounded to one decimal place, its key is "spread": 6.4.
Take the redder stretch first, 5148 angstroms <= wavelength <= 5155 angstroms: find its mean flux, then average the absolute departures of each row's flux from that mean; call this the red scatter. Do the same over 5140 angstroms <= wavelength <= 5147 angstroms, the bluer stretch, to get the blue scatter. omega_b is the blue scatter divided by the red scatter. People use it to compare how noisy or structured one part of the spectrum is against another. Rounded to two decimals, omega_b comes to 0.75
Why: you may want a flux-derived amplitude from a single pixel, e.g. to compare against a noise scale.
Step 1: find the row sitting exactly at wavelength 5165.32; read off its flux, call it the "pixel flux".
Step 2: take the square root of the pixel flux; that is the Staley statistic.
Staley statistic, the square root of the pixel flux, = 4.94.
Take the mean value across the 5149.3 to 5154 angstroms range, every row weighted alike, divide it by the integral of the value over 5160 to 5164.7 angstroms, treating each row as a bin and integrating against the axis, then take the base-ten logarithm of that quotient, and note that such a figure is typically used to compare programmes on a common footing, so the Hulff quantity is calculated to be -0.72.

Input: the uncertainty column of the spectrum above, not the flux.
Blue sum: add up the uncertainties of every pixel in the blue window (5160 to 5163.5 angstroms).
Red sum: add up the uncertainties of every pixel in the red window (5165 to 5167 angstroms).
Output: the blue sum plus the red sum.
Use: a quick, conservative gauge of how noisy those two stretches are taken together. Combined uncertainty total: 13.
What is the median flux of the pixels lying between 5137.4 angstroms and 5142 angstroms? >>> 23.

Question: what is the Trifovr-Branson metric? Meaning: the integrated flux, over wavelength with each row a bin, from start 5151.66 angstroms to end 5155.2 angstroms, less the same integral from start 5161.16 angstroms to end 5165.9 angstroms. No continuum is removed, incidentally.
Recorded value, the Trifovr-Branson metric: -35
